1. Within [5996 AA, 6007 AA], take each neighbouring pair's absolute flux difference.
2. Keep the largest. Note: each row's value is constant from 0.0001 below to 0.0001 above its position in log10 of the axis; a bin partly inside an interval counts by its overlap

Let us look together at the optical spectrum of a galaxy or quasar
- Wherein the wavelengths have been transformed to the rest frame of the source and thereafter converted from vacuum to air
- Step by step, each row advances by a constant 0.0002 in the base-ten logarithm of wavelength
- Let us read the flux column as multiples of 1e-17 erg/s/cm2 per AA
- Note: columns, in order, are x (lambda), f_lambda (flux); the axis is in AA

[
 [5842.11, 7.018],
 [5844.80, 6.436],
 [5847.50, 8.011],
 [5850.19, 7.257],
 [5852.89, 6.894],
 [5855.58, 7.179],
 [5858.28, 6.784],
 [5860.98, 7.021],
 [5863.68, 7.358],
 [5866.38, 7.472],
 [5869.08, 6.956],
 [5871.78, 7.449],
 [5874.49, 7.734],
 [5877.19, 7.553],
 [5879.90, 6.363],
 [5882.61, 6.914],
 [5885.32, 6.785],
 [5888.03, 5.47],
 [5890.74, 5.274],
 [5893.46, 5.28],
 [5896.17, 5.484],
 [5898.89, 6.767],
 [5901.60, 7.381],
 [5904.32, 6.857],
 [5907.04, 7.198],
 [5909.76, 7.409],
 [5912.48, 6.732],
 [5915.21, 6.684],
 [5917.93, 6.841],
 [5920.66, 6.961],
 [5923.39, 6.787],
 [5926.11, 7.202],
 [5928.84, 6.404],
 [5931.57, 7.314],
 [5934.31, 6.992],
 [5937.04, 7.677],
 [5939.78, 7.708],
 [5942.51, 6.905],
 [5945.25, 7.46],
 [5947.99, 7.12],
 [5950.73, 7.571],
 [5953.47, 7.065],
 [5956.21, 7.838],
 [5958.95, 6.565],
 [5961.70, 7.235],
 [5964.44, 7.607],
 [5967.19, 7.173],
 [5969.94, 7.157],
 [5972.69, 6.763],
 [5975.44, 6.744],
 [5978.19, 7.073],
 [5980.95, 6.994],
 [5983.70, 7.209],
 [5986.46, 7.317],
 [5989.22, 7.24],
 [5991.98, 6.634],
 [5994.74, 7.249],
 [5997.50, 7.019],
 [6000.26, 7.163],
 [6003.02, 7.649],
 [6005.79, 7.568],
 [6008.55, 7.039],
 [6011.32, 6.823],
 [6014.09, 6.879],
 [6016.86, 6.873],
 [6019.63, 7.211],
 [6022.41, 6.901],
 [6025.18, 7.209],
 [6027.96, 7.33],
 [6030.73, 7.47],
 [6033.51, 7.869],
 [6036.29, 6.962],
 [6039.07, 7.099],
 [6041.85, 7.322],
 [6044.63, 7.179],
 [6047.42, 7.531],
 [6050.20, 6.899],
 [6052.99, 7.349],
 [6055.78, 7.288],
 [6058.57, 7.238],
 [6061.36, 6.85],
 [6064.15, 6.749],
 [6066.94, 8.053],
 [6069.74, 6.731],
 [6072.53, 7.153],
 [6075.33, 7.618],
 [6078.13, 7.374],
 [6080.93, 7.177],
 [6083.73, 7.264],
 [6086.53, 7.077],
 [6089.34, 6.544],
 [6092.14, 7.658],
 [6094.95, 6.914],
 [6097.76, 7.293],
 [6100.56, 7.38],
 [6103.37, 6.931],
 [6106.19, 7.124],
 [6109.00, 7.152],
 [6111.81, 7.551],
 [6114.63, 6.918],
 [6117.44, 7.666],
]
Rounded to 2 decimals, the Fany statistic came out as 0.49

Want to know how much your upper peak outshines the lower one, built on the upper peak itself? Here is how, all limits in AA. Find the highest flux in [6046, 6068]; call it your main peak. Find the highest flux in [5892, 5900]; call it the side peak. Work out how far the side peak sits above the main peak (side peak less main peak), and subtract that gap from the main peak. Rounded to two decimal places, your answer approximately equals 9.34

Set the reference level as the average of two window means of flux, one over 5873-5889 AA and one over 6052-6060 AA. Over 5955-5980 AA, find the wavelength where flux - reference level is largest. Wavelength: 5956.21 AA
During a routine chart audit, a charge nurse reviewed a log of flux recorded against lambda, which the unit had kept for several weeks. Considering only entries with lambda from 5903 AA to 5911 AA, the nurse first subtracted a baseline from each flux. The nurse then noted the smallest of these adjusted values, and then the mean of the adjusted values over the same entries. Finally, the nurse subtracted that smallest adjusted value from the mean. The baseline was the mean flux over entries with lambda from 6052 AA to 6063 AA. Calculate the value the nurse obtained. 0.30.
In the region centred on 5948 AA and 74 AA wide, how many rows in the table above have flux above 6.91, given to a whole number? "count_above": 18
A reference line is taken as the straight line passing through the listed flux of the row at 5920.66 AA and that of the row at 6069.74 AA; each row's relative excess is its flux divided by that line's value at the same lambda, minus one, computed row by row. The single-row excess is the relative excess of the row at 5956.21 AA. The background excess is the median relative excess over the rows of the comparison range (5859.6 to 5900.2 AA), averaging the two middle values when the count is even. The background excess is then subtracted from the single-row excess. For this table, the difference 0.15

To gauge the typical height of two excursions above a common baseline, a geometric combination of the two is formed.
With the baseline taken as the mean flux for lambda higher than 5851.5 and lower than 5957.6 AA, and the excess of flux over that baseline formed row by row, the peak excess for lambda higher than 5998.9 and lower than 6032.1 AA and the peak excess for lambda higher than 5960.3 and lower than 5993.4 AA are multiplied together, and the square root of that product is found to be 0.68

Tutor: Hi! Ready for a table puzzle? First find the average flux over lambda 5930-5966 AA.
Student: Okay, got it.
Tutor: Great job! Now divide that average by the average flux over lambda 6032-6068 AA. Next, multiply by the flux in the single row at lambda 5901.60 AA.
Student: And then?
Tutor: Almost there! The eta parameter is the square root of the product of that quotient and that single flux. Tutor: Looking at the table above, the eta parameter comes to 2.73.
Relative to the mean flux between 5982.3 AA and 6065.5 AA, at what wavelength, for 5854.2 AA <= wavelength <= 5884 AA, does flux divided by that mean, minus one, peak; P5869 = 5874.49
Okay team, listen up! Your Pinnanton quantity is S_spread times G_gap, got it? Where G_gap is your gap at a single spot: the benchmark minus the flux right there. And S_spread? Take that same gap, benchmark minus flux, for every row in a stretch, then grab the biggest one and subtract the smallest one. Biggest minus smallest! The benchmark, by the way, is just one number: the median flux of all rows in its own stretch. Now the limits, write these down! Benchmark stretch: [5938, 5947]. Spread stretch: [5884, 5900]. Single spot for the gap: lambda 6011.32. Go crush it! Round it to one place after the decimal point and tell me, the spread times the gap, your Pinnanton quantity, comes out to 1.0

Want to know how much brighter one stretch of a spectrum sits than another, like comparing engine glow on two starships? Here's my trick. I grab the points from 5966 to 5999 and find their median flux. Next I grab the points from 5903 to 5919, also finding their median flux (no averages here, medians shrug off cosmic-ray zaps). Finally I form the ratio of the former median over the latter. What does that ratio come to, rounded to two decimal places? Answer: 1.04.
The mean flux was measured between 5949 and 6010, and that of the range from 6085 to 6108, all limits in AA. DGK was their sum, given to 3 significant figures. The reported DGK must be 14.3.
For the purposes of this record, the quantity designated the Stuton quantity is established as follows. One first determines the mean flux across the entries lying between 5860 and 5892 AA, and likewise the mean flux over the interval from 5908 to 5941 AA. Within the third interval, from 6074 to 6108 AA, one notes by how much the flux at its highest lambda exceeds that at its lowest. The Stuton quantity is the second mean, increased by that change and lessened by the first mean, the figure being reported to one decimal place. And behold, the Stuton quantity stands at -0.3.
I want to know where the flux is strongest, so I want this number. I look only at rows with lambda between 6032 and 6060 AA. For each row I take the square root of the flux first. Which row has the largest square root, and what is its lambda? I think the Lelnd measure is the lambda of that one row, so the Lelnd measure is 6033.51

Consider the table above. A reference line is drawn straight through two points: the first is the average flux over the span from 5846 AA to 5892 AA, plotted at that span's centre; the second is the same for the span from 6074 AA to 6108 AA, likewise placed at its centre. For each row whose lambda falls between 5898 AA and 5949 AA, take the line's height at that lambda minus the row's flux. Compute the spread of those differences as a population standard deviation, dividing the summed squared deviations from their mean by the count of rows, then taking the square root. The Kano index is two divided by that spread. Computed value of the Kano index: 5.9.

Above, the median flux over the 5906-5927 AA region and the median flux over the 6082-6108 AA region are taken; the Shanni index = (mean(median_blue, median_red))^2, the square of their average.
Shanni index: 49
